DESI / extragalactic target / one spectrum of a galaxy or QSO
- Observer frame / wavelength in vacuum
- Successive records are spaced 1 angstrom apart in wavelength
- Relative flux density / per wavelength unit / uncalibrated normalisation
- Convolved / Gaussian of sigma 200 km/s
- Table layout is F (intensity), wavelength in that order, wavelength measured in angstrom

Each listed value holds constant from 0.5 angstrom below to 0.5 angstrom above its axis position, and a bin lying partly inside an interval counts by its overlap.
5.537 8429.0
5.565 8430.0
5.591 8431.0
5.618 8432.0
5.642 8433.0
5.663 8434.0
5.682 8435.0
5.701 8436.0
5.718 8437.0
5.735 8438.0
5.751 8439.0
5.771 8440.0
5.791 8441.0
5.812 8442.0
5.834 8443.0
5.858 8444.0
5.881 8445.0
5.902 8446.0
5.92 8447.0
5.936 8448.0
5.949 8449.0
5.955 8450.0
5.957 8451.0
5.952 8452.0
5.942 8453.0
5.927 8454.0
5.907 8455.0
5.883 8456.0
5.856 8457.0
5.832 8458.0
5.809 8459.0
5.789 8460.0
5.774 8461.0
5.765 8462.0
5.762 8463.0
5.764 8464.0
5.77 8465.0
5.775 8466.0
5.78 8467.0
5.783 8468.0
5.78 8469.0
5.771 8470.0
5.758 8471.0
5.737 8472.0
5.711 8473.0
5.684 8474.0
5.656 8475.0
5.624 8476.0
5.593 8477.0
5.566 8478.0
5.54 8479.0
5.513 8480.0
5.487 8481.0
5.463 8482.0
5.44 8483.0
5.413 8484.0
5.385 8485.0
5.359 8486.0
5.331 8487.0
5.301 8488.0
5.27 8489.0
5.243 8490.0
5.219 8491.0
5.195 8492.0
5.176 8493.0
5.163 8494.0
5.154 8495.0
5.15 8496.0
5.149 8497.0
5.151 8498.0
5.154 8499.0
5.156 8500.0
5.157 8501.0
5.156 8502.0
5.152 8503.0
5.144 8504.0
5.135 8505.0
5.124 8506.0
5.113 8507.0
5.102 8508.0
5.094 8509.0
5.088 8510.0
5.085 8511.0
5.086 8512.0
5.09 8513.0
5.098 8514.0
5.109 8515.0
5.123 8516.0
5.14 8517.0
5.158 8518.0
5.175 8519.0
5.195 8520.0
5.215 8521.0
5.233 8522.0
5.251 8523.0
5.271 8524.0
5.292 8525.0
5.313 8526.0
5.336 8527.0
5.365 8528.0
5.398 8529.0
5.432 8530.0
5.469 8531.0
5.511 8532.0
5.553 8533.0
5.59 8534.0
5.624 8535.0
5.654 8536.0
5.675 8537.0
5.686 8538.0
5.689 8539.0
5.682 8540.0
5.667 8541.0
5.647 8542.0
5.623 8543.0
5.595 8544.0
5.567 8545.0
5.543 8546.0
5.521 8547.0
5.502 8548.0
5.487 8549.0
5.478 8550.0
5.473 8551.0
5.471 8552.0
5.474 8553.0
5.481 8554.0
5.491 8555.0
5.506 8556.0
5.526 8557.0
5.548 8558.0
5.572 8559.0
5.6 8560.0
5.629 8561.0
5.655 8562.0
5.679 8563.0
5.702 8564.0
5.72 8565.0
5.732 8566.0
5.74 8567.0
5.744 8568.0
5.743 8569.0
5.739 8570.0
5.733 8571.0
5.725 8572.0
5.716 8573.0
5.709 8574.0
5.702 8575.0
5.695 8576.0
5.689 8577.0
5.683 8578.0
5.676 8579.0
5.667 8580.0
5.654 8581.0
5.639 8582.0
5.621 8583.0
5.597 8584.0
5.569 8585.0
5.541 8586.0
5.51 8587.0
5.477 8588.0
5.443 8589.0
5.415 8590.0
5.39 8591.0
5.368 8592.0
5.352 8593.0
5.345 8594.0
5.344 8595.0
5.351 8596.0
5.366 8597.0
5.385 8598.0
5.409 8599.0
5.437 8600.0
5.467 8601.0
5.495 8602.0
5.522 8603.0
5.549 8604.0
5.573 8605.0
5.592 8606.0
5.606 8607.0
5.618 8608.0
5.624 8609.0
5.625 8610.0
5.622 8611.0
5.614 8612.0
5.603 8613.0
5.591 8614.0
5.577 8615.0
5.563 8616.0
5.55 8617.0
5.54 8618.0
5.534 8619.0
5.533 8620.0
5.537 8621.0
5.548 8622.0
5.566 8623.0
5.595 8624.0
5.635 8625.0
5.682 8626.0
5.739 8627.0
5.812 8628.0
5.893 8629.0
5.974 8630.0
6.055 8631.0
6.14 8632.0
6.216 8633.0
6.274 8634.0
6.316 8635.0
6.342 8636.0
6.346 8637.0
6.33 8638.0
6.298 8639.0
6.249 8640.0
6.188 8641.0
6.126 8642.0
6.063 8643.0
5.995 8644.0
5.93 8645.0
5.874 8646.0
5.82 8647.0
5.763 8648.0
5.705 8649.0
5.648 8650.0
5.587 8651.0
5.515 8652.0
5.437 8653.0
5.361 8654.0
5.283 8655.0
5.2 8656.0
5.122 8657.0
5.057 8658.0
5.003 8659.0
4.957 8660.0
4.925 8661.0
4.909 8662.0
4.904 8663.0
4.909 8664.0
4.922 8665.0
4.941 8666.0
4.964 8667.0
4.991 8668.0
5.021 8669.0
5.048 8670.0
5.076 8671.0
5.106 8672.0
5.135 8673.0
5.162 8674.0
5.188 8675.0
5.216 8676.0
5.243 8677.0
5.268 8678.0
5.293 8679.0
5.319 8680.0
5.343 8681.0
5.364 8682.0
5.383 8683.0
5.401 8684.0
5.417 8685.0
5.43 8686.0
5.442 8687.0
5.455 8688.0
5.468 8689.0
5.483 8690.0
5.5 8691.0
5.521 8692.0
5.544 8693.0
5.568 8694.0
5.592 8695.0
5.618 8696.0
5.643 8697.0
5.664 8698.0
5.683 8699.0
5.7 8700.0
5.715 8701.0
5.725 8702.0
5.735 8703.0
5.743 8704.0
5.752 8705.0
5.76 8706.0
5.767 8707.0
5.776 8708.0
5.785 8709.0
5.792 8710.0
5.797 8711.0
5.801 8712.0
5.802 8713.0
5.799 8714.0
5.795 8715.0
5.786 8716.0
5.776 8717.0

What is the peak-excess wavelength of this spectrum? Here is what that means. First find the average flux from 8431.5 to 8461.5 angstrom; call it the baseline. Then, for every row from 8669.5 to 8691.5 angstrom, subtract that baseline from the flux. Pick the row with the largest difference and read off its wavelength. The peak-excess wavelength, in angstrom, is 8691.0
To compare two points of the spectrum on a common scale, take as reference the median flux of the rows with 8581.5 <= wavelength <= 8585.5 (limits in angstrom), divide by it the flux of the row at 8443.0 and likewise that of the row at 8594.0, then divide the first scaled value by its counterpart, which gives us 1.09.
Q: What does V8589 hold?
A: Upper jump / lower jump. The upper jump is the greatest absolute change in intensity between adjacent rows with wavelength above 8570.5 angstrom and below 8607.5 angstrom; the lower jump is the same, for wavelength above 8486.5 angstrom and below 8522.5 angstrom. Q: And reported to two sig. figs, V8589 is 1.1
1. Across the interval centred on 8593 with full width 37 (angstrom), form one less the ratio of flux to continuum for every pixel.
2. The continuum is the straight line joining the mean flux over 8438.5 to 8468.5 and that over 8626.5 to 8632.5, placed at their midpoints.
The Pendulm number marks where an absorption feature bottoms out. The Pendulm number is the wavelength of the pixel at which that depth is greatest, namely 8595.0 angstrom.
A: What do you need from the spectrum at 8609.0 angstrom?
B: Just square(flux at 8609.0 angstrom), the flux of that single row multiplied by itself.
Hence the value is 31.6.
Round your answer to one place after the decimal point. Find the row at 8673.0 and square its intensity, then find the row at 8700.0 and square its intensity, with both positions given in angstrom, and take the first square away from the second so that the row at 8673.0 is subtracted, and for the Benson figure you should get 6.1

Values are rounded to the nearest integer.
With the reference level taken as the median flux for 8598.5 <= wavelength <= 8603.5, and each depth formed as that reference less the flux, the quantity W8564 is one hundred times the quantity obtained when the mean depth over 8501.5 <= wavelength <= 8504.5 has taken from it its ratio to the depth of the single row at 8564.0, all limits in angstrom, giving 166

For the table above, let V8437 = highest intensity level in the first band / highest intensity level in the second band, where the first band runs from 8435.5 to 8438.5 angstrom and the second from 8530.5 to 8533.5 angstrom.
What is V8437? 1.03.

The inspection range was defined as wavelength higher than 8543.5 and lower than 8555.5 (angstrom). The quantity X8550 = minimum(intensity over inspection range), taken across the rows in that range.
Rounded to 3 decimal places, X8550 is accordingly 5.471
